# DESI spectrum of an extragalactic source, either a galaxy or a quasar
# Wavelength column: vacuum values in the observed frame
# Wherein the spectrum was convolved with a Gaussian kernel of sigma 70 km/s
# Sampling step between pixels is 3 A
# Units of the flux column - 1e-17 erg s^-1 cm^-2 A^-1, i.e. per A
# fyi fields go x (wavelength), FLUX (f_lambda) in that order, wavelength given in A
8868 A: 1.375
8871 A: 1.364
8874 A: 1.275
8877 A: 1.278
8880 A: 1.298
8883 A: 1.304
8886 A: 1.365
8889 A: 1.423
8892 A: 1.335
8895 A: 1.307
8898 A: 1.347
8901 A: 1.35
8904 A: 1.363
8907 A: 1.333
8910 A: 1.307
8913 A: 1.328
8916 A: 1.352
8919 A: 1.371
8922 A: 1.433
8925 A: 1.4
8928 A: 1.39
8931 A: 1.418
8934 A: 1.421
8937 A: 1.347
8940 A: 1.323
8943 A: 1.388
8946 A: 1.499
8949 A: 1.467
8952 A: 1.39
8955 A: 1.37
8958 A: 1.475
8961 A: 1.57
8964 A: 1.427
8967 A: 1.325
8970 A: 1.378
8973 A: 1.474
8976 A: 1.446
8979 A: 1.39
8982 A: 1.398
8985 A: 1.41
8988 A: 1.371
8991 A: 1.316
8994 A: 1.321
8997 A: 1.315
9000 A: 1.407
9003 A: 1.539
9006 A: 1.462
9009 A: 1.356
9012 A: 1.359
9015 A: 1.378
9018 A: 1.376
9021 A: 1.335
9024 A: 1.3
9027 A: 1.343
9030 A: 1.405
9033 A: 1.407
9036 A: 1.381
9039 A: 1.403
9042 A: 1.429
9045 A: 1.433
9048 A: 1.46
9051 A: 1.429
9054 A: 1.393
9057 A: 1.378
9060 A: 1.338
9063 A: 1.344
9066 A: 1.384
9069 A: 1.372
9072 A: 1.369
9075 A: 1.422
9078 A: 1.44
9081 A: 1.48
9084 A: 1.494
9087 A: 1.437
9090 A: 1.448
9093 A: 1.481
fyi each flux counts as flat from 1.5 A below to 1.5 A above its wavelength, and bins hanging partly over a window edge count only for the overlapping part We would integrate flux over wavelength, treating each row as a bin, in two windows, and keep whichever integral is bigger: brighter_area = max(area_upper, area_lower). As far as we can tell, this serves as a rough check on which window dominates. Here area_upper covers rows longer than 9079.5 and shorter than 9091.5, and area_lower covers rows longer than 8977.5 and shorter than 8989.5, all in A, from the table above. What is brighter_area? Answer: 17.6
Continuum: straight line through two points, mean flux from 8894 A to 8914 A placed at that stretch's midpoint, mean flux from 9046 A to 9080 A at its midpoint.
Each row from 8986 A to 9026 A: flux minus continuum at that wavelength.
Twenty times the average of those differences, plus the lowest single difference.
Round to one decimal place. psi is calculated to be -0.1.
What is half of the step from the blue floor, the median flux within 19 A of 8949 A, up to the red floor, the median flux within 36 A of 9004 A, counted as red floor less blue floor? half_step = -0.019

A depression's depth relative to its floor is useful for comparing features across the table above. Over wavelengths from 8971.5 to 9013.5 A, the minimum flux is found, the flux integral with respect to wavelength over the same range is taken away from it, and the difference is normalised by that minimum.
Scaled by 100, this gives -4363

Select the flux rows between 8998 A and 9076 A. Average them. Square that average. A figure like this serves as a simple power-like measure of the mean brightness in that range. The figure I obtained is 1.94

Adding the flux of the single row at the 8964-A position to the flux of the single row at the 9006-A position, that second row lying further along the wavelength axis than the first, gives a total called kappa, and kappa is 2.89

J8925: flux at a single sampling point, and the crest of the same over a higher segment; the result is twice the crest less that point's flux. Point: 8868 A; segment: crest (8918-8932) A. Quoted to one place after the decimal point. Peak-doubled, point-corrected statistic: 1.5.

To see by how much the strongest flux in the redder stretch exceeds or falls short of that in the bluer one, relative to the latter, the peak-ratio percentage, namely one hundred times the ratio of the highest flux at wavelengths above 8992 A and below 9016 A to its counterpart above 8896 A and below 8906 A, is 113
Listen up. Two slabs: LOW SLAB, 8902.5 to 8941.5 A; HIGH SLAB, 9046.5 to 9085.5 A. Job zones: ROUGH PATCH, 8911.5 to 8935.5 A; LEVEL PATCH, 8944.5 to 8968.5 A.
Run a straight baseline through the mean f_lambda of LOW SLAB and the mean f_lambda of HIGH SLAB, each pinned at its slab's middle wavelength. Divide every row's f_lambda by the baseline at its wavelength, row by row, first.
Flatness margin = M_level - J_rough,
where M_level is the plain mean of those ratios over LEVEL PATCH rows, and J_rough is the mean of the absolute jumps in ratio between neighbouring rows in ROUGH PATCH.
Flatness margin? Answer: 1.03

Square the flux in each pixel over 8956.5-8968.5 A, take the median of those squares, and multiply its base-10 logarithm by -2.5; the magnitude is -0.81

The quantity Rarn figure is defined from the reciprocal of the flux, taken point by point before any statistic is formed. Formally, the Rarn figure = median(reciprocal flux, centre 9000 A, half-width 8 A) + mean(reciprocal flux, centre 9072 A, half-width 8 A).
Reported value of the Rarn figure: 1.43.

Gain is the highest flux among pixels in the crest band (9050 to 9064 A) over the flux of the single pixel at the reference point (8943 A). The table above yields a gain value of 1.03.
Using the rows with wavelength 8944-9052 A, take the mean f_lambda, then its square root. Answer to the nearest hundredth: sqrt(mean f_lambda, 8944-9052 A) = 1.18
